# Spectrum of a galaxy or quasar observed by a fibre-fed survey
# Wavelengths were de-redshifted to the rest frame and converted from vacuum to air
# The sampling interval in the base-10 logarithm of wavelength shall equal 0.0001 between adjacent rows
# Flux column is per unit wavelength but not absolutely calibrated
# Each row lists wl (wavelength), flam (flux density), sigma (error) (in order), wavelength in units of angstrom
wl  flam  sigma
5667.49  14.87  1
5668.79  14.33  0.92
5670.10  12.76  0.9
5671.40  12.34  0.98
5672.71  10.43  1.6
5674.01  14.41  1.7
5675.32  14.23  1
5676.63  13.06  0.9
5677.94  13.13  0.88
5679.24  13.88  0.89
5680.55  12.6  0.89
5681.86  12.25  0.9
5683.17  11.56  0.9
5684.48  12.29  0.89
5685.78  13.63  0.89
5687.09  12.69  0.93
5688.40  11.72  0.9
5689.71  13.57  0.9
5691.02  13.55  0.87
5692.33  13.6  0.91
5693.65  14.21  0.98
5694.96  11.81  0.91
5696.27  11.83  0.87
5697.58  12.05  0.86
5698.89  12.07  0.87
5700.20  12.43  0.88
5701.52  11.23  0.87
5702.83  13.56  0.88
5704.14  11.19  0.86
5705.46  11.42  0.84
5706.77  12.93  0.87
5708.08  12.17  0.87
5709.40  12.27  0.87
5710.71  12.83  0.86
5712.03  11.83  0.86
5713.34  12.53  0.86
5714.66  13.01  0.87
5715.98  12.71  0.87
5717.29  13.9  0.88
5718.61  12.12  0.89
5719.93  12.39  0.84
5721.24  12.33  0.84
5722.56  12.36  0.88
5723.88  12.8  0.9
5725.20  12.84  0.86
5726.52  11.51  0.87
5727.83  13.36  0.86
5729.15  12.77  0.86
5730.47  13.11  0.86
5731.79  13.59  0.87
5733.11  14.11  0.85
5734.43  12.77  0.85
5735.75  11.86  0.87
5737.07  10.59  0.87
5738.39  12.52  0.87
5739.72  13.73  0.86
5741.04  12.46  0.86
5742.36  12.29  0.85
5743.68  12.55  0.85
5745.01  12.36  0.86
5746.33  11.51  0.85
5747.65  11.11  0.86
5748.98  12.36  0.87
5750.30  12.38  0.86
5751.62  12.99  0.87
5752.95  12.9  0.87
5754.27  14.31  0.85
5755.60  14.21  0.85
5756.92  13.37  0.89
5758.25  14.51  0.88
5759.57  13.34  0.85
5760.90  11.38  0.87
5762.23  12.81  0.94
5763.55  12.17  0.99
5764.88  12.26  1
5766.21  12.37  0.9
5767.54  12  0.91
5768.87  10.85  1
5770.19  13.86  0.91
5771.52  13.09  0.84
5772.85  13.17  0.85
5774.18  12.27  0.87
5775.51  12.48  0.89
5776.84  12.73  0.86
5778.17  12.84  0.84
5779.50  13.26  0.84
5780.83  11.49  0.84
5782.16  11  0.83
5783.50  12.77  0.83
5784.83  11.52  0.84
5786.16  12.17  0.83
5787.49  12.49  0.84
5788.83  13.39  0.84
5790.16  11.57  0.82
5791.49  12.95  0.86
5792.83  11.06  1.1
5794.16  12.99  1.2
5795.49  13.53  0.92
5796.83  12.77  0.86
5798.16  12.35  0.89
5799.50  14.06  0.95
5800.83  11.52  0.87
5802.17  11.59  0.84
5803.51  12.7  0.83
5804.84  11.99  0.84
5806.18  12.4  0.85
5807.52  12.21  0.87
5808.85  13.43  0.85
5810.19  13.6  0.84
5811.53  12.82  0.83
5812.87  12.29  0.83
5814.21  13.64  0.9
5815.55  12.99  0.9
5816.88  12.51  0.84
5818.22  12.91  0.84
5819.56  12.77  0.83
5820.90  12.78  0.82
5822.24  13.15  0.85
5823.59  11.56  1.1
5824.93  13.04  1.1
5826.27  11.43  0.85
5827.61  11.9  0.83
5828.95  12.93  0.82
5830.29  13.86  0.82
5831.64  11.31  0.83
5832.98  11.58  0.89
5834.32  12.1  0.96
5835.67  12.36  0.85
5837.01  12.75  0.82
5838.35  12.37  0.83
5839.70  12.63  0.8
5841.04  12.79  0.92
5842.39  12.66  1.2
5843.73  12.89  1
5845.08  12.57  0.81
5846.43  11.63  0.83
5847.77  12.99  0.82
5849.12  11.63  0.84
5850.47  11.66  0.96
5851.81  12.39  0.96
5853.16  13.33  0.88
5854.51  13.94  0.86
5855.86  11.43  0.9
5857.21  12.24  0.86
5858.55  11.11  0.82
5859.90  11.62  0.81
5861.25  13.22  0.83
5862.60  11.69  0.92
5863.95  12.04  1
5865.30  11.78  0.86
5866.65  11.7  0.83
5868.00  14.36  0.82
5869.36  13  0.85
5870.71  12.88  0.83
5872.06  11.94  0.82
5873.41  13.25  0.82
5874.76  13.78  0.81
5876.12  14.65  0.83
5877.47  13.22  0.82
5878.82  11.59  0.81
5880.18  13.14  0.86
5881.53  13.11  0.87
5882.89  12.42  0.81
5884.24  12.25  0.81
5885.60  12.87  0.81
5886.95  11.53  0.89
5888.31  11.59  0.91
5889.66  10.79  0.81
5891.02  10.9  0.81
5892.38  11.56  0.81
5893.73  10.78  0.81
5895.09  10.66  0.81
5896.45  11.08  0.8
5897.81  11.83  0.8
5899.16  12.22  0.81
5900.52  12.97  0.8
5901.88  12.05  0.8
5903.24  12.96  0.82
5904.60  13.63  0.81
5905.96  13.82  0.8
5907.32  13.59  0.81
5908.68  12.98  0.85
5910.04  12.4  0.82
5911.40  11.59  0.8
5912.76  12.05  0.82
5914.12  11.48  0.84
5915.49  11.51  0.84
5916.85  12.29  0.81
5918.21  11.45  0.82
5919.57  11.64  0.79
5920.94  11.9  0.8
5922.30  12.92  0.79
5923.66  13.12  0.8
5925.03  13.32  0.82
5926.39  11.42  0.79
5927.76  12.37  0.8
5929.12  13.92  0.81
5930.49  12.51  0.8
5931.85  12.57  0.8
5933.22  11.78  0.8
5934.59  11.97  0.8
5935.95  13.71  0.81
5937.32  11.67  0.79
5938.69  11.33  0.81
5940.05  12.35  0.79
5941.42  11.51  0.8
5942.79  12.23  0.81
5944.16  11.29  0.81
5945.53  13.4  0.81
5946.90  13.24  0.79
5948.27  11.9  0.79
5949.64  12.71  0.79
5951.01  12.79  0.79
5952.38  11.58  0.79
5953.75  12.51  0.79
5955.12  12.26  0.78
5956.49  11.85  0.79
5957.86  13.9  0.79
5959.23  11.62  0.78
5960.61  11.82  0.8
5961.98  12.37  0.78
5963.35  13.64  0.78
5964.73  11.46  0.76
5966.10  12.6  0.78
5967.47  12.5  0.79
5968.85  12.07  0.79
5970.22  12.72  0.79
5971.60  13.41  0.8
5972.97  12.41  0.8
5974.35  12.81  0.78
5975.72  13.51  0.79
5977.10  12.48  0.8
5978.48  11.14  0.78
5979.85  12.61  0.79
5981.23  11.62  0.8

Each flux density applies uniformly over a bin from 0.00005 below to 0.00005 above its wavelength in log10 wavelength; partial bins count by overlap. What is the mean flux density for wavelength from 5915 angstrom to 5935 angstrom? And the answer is 12.3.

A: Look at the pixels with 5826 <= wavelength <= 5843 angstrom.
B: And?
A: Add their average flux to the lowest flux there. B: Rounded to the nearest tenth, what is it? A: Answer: 23.7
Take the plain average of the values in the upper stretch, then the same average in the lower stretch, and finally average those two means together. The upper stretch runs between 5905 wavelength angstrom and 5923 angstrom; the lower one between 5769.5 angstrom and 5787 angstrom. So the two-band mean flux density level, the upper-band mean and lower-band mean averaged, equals 12.4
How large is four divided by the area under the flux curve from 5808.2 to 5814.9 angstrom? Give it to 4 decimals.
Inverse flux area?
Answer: 0.0454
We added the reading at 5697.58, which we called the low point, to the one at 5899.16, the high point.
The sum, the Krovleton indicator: 24.3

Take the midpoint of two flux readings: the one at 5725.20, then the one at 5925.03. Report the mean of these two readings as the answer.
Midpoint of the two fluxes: 13.1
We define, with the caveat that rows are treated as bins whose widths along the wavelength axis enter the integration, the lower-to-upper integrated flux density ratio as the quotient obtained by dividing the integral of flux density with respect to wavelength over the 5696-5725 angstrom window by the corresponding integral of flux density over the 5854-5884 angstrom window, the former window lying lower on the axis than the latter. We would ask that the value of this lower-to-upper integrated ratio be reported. 0.95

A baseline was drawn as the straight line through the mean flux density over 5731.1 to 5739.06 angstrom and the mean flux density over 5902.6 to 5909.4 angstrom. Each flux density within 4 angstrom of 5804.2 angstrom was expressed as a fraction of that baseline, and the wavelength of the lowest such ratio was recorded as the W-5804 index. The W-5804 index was 5800.83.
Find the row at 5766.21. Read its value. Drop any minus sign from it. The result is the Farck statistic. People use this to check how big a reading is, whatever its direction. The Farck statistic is 12.4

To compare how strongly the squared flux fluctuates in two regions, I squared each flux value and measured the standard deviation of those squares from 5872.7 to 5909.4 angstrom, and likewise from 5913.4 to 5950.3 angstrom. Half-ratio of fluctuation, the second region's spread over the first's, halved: 0.361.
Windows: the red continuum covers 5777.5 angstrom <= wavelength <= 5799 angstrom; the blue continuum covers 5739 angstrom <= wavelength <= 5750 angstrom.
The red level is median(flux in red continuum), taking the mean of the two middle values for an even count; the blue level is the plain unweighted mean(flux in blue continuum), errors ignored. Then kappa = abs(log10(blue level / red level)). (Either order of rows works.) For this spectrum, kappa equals 0.012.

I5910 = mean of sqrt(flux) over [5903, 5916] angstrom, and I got 3.55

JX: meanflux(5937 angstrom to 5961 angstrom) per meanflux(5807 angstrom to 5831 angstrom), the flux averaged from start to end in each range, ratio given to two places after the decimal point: 0.96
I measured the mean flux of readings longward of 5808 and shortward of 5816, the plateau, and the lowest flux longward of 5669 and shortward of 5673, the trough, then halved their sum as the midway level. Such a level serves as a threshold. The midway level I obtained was 11.8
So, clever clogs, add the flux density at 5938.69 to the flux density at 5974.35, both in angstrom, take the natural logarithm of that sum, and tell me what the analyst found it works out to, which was 3.18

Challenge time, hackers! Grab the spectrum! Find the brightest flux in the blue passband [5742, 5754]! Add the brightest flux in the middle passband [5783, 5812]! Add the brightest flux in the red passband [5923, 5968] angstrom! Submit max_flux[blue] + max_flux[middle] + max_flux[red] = 41.0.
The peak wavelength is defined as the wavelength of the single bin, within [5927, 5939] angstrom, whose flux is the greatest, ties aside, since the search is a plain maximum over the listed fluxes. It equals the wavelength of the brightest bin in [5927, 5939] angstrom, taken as 5929.12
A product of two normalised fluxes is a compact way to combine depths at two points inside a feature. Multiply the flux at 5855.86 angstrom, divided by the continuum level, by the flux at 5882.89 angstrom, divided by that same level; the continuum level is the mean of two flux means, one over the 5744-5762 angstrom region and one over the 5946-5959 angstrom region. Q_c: 0.88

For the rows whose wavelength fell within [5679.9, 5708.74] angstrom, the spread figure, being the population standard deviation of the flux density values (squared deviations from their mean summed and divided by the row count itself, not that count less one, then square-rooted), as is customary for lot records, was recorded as 0.87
